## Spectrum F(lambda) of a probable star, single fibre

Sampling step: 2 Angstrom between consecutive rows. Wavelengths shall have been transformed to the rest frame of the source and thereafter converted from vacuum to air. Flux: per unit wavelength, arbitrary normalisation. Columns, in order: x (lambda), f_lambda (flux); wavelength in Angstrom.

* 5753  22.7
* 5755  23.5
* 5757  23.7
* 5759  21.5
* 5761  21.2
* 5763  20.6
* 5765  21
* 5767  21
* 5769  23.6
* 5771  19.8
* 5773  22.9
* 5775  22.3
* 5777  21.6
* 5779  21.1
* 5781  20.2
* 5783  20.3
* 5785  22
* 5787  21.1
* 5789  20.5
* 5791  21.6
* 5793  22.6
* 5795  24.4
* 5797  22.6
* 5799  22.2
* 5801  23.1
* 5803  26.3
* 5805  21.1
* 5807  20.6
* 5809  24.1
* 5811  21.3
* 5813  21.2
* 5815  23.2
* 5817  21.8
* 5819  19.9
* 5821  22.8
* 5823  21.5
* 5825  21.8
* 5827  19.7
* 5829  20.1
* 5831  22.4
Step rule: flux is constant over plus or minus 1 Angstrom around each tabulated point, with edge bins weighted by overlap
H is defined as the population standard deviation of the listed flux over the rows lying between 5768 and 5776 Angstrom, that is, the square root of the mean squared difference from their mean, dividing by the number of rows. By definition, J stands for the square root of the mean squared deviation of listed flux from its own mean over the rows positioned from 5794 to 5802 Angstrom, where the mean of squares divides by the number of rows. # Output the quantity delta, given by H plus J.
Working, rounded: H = 1.4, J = 0.83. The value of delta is 2.3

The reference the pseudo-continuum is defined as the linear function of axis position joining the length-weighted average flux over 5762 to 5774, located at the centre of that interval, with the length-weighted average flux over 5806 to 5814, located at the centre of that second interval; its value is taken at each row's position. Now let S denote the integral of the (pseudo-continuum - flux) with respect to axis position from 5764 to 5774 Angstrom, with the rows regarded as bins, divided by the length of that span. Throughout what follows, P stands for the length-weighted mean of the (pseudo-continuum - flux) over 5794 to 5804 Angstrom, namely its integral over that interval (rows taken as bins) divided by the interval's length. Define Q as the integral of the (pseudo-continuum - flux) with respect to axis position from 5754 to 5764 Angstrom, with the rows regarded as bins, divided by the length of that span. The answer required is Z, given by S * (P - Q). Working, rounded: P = -2.0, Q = -0.68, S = -0.2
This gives 0.22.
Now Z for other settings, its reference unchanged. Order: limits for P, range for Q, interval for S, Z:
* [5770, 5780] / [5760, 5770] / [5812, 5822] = 0.00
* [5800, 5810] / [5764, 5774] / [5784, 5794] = -0.09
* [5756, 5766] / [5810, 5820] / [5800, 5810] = 0.67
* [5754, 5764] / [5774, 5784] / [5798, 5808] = 1.05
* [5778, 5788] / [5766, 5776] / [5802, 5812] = -0.97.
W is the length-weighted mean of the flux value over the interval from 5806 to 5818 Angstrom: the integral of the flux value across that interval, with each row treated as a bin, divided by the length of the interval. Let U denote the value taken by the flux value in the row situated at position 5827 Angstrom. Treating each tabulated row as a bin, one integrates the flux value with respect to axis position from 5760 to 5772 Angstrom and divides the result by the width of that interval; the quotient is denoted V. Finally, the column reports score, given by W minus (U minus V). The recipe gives 23.5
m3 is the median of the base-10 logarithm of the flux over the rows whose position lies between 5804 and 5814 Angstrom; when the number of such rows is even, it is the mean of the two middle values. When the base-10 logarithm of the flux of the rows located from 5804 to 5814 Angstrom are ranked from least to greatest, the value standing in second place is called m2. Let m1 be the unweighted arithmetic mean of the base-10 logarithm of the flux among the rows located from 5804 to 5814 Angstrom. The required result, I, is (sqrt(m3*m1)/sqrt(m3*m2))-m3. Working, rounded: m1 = 1.335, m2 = 1.32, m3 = 1.33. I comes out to -0.322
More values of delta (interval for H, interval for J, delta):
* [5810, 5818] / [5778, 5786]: 1.5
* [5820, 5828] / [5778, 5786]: 1.8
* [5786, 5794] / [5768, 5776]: 2.2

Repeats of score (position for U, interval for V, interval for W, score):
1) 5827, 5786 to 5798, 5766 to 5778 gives 24.3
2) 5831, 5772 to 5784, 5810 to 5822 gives 20.7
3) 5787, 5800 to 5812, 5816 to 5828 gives 22.9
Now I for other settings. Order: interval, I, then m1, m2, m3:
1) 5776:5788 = -0.318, 1.323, 1.31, 1.32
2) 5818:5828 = -0.323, 1.324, 1.30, 1.33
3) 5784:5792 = -0.328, 1.328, 1.32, 1.33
